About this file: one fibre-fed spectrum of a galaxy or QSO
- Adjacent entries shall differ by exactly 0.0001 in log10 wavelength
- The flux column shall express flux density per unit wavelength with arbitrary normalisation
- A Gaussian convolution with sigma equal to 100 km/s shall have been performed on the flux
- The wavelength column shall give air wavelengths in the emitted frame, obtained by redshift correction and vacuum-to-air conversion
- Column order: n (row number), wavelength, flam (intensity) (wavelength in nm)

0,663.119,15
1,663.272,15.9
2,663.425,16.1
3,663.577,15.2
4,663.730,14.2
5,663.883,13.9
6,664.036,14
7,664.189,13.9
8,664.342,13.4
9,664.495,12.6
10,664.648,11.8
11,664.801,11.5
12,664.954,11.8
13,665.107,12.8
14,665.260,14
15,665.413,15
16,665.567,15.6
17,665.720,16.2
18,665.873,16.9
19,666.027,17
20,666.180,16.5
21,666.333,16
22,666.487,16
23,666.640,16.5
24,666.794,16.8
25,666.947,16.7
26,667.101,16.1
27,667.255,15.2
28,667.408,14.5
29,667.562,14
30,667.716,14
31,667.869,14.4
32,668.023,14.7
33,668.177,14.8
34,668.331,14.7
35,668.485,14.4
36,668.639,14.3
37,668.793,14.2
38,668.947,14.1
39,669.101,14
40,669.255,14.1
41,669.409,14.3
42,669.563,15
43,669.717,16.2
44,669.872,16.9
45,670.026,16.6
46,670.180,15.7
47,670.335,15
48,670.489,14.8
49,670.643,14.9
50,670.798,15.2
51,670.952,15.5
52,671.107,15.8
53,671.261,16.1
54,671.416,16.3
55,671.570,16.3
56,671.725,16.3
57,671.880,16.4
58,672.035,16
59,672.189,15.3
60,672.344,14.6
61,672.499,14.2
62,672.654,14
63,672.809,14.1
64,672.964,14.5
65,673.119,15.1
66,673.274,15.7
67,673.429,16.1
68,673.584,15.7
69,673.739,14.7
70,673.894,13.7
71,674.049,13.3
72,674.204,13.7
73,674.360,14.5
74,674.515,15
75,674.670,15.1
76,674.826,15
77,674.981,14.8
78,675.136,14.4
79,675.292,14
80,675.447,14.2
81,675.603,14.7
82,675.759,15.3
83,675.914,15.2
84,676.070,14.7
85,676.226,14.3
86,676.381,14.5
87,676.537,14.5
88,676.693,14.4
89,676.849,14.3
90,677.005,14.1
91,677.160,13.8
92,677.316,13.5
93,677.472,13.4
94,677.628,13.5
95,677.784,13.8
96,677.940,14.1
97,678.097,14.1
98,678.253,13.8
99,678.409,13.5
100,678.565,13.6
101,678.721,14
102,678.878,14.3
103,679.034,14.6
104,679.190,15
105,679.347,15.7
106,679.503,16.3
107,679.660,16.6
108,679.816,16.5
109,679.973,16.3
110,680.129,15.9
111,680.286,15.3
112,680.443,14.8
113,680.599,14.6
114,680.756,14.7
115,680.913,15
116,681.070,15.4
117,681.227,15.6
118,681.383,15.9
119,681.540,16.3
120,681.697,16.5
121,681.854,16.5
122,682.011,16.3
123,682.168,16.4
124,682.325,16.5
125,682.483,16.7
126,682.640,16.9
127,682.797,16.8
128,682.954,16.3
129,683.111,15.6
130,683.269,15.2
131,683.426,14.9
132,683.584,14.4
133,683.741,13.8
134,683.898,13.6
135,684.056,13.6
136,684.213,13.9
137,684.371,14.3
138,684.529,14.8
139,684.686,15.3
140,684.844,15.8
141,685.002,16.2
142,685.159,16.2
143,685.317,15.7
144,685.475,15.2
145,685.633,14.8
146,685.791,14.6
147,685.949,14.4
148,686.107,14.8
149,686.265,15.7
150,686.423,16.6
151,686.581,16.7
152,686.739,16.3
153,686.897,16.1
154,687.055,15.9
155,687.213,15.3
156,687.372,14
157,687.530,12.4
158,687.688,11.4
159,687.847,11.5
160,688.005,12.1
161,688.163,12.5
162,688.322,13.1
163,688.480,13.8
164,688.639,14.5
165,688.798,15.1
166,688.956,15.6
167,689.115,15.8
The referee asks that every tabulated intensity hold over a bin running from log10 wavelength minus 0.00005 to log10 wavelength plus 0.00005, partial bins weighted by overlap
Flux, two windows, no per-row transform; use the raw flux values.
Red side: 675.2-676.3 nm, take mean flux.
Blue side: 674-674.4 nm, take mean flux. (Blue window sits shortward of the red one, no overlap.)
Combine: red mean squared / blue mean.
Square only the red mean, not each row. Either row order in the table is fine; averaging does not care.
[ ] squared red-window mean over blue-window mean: 15.5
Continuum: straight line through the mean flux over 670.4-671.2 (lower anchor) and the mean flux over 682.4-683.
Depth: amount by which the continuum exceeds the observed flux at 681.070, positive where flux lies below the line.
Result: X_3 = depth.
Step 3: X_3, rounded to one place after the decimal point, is 1.1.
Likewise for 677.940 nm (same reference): 2.0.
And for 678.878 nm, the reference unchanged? 1.9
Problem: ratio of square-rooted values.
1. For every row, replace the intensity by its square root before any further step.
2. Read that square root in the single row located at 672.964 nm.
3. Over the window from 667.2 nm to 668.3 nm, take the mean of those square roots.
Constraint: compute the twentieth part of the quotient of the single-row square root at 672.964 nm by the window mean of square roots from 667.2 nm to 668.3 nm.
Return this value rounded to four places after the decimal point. 0.0500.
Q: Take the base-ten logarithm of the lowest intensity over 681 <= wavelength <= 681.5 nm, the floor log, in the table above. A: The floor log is 1.19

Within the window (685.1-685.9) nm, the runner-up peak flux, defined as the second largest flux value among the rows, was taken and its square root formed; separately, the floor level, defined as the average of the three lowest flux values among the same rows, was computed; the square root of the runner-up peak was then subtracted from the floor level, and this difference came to 10.9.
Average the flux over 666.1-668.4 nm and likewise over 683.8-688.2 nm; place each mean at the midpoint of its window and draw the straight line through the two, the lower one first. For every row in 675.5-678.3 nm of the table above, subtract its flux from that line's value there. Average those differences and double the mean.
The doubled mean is 1.6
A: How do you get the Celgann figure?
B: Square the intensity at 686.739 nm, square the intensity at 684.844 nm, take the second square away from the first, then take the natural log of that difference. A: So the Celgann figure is 2.8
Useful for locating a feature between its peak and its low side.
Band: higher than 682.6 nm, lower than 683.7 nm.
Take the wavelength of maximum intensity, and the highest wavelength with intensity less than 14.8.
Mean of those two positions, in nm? 683.11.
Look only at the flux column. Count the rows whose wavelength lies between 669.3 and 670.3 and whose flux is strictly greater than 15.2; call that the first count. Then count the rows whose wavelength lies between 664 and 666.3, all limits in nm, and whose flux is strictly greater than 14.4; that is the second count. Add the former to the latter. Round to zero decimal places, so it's 10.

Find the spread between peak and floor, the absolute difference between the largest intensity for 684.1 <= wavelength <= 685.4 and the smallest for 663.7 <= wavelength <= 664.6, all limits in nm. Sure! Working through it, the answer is 3.6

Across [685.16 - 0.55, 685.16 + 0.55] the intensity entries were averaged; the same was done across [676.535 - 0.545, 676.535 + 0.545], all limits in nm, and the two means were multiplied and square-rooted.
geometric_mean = 15.0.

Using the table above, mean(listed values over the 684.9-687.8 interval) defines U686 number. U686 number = 15.1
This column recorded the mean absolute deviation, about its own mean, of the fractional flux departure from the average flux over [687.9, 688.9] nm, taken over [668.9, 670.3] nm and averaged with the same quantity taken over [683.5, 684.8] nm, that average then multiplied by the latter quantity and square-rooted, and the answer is 0.045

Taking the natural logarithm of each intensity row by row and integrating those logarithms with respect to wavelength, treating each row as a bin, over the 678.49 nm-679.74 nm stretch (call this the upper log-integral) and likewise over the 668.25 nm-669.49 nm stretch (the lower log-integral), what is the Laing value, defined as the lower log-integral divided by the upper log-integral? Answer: 0.97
